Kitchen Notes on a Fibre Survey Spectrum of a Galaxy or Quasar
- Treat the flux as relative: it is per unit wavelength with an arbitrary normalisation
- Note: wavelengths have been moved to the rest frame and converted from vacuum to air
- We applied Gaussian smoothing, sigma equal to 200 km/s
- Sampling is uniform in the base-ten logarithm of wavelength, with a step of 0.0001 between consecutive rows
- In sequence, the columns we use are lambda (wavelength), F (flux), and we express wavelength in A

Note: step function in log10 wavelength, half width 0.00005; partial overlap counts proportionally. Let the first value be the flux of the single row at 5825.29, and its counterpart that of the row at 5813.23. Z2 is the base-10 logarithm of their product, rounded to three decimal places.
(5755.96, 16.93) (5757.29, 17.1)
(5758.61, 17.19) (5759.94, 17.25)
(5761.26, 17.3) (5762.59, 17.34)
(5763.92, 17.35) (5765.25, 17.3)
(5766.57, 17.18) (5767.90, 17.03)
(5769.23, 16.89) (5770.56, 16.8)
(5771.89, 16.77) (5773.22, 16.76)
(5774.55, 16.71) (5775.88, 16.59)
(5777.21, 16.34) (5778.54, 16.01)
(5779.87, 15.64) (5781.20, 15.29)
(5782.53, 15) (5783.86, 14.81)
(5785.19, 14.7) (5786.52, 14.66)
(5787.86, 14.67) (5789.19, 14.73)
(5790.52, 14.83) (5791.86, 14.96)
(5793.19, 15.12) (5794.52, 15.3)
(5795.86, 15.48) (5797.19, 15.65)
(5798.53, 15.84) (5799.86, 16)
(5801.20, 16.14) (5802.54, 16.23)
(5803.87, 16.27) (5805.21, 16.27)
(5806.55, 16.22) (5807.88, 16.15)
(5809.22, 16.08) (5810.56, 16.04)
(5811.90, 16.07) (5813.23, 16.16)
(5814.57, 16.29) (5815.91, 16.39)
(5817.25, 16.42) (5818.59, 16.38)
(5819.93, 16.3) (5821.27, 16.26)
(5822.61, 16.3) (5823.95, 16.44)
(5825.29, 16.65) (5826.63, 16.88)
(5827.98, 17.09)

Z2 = 2.430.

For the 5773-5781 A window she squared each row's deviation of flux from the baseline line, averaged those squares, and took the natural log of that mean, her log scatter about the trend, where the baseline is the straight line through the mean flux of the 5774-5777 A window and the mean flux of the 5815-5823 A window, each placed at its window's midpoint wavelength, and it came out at -1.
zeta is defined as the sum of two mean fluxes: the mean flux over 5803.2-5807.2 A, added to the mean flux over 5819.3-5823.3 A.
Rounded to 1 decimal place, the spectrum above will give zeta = 32.5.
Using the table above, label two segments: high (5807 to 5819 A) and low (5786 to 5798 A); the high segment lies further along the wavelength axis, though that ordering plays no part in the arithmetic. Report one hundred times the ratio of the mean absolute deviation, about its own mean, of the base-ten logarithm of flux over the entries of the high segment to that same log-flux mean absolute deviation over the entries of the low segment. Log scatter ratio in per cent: 41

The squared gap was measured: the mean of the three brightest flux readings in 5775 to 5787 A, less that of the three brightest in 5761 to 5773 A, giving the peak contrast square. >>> 1.0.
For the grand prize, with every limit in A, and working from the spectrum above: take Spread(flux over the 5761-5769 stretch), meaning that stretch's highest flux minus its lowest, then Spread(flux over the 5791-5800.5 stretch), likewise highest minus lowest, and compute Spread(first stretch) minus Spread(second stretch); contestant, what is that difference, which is -0.7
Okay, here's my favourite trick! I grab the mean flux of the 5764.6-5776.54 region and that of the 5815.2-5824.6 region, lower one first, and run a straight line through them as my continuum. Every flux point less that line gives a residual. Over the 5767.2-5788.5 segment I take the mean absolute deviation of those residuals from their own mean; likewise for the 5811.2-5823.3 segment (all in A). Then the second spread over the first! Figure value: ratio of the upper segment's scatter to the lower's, 0.1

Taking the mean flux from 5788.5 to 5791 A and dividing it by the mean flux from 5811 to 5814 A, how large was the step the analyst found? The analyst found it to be 0.917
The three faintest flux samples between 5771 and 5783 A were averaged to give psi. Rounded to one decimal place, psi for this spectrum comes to 15.3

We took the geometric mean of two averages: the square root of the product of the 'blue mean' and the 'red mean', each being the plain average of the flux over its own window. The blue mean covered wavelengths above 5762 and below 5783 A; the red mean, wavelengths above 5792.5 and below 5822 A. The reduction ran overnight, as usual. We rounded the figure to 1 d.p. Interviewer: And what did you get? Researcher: 16.3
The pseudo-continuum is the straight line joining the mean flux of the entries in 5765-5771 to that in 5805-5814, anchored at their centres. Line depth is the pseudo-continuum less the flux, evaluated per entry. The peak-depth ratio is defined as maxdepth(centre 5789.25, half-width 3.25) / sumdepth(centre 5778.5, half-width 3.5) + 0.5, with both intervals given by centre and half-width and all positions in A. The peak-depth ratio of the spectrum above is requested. 1.0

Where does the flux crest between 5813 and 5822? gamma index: 5817.25 A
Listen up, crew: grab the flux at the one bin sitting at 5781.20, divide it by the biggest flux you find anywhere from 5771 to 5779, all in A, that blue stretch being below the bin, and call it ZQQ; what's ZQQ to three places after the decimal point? 0.912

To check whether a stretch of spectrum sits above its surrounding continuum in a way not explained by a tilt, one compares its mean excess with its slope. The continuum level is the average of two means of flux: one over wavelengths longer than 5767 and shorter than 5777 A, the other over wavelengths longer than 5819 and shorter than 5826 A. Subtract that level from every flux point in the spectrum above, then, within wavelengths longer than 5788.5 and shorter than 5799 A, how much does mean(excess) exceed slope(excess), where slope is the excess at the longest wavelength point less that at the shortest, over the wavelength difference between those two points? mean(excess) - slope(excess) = -1.5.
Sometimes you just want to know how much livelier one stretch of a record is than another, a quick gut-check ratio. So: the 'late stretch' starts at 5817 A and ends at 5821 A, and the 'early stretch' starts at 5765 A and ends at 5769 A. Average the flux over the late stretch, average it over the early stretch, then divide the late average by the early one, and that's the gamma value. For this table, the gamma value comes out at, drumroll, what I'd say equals 0.95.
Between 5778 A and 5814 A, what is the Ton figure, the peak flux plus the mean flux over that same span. 31.8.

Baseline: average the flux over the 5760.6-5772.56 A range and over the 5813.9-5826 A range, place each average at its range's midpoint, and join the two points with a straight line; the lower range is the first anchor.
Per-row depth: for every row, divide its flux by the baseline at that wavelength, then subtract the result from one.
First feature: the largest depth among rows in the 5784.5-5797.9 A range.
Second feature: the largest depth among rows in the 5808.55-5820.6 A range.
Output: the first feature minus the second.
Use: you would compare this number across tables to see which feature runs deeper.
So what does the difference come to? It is 0.10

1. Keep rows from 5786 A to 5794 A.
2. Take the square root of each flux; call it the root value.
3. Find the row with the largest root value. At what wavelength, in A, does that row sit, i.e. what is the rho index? 5793.19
